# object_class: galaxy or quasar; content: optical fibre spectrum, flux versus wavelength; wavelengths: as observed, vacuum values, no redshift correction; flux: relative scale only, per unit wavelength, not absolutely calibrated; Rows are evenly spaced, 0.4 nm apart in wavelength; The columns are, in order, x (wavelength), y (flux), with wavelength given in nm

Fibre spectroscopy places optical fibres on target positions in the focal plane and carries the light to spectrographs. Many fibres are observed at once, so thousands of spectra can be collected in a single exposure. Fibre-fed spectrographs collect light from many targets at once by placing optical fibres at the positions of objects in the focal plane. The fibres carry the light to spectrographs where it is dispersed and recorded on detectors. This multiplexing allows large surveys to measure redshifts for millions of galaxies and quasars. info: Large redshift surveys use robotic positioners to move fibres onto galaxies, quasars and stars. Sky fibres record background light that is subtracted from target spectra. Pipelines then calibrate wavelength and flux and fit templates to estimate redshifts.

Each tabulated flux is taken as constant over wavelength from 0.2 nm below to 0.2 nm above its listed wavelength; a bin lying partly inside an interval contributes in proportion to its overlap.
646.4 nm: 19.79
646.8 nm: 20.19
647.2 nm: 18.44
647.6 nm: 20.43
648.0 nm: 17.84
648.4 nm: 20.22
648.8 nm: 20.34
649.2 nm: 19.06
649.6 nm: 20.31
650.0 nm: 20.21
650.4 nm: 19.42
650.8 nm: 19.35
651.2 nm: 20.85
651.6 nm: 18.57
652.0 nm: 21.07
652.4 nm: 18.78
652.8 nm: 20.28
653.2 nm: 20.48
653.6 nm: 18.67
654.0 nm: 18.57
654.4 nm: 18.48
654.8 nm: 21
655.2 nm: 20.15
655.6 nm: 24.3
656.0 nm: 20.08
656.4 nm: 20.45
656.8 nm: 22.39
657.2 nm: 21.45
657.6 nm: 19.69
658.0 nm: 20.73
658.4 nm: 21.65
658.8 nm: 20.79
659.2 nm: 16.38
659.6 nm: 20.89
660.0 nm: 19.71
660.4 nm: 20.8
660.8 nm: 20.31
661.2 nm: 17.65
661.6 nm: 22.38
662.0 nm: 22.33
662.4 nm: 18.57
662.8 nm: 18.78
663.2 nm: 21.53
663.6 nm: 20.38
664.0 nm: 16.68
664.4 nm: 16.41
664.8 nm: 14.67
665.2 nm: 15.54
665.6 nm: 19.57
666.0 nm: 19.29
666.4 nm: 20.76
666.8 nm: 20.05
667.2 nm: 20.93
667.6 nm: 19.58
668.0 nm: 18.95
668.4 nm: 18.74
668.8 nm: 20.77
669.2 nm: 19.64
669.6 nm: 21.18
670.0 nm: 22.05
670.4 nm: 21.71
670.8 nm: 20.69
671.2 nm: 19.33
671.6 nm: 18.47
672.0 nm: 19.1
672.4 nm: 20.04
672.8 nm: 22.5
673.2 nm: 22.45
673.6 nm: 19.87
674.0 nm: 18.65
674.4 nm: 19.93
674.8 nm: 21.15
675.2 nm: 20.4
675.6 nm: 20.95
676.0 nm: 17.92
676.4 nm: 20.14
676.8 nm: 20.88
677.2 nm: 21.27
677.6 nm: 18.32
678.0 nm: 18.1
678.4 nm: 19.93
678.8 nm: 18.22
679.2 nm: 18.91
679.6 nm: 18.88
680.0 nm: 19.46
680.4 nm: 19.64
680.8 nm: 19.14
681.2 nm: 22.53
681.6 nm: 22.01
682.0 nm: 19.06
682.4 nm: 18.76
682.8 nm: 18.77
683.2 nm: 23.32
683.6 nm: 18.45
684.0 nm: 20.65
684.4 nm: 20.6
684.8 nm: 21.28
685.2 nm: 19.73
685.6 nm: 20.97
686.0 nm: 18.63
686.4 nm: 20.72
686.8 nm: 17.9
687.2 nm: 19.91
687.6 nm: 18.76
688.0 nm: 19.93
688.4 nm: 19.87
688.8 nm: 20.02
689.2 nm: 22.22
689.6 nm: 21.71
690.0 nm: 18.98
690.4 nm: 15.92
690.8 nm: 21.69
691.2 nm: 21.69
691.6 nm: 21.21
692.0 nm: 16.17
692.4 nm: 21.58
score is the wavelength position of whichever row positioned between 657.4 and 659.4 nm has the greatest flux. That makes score 658.4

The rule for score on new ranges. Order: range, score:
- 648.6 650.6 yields 648.8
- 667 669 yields 667.2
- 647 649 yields 647.6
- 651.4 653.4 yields 652.0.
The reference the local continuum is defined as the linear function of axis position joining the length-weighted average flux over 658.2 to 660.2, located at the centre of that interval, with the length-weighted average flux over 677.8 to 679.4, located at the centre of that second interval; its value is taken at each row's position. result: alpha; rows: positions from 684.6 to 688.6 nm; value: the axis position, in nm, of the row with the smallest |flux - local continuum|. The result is 686.0 nm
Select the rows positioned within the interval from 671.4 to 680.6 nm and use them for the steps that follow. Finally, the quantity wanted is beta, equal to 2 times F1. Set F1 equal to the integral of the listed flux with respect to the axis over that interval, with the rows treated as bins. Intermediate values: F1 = 182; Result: 364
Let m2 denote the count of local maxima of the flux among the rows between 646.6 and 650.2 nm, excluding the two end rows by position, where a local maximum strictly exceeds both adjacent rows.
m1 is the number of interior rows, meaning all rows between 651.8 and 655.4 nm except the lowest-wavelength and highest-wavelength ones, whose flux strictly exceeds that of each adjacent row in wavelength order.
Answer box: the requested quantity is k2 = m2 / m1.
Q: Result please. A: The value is 1.5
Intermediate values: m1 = 2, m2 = 3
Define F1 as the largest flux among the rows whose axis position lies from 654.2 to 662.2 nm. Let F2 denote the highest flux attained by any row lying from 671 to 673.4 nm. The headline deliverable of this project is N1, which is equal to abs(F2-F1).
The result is 1.8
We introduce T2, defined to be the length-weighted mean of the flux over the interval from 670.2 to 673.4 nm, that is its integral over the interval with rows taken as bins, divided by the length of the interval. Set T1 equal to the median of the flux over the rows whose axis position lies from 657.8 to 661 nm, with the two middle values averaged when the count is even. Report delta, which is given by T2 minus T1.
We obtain -0.2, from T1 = 20.8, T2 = 20.54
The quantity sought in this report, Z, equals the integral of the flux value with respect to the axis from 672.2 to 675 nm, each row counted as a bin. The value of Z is 58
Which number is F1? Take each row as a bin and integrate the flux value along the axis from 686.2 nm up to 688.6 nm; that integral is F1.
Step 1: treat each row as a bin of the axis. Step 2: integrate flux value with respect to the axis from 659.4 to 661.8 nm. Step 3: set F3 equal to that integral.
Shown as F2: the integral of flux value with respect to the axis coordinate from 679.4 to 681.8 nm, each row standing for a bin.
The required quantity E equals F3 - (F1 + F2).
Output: -46.8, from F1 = 46.8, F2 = 48.7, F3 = 48.7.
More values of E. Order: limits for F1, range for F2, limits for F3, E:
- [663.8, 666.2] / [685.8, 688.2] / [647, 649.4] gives -40.7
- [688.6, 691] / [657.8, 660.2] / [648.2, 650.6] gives -48.5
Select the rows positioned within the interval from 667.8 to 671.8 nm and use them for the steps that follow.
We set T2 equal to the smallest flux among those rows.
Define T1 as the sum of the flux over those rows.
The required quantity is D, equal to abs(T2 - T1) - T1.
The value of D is -18.5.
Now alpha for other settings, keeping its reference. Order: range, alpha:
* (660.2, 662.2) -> 660.8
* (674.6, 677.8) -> 677.6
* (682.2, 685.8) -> 683.6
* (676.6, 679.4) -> 679.2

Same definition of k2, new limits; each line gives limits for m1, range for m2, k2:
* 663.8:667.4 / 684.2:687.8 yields 2.0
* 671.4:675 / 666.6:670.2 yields 2.0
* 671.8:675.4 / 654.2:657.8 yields 1.5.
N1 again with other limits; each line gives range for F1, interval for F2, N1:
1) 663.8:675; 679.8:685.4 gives 0.8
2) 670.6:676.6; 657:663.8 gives 0.1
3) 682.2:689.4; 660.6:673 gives 0.8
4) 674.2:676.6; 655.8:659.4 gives 1.2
